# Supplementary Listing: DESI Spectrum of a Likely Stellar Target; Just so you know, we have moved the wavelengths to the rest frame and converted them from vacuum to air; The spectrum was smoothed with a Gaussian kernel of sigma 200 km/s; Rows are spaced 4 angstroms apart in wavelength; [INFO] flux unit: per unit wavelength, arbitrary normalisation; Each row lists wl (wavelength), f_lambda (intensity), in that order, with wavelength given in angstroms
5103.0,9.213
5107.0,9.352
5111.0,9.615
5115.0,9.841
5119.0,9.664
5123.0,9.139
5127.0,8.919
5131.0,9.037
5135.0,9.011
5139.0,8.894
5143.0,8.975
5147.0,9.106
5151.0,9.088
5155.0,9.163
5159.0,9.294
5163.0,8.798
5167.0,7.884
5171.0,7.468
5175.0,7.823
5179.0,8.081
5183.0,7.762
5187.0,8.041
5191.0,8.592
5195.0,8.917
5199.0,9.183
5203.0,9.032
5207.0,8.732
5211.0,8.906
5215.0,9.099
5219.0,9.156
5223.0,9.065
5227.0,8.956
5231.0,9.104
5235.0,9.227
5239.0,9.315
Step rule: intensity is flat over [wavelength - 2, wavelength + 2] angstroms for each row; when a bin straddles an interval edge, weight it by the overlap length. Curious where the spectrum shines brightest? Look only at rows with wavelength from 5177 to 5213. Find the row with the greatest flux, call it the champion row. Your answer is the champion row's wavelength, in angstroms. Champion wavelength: 5199.0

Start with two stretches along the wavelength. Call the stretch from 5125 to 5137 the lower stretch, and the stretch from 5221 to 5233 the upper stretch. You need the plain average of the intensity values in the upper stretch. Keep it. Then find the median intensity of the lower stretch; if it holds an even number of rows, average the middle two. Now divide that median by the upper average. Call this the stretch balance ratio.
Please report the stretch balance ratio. 1.00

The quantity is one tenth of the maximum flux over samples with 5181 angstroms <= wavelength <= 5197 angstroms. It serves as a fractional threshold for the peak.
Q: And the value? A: 0.892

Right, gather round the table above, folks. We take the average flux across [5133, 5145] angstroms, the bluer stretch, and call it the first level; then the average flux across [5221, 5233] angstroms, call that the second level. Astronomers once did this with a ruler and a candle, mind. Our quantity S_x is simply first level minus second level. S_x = -0.1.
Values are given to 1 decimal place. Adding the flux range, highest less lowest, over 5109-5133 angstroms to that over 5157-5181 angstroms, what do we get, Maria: 2.7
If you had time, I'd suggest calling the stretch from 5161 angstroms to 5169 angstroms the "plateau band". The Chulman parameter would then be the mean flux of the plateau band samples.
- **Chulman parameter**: 8.3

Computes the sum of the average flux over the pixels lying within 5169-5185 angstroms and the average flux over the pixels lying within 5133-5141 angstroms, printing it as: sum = 16.7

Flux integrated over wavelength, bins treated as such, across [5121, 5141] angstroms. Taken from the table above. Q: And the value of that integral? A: 180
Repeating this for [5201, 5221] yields 180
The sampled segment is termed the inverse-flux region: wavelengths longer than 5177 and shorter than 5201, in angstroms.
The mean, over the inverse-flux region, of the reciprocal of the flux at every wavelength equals 0.119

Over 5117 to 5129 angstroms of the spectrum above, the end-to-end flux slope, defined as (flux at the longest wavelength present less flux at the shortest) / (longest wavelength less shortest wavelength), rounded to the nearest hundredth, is -0.09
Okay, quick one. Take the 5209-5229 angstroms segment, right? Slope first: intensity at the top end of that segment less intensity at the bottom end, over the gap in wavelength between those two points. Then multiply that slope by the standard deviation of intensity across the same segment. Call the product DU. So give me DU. 0.000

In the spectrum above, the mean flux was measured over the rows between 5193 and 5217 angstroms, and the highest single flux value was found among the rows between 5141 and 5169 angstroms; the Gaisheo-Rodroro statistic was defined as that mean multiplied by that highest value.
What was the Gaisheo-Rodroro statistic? 83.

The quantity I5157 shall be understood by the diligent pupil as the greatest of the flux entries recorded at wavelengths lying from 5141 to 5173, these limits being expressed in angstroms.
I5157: 9.294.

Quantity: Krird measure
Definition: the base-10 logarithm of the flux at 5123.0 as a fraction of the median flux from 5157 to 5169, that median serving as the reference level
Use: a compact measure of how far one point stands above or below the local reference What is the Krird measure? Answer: 0.017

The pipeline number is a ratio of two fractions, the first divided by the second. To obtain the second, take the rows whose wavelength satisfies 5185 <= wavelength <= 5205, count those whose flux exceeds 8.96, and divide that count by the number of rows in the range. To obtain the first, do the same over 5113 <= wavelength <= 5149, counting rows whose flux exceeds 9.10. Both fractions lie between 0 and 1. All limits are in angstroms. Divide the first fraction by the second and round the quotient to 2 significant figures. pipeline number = 1.1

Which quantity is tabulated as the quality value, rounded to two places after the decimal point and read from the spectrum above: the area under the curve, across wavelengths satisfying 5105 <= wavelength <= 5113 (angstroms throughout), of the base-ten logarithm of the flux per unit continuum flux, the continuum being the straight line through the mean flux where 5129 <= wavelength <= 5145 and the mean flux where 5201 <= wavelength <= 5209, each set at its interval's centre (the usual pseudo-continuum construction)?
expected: 0.17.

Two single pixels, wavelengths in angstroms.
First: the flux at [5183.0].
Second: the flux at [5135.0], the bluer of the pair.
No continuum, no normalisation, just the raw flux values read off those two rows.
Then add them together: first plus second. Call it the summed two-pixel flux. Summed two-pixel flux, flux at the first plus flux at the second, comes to 16.8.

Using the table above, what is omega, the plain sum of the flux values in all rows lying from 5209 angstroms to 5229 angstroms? 45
